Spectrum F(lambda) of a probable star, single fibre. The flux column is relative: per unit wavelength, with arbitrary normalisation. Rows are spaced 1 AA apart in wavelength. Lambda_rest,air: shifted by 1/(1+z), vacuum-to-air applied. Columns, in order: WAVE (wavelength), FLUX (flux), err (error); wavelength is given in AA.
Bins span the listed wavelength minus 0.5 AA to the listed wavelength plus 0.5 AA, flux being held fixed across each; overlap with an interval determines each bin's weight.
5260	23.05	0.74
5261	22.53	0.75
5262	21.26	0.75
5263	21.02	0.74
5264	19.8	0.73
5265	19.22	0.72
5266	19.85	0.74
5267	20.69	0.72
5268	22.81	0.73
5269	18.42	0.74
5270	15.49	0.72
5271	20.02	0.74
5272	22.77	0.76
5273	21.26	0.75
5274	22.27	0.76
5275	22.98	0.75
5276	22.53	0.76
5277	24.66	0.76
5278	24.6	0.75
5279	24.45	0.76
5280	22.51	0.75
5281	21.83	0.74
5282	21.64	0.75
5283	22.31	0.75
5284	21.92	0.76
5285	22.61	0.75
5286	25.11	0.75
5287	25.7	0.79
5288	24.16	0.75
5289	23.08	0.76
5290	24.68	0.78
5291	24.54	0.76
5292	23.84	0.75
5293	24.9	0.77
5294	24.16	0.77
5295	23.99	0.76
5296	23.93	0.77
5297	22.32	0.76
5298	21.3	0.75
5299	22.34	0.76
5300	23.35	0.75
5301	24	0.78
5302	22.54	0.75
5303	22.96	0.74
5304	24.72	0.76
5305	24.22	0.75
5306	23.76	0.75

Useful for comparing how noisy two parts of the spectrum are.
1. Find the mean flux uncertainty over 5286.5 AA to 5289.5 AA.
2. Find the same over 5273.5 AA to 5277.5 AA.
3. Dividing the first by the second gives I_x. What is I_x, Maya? 1.01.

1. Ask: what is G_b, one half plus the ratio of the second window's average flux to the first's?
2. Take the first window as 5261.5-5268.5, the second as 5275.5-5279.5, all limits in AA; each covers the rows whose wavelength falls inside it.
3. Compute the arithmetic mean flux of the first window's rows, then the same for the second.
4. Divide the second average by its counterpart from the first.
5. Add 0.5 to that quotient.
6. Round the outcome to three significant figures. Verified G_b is 1.66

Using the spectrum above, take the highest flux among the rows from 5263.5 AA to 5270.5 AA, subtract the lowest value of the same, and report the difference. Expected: 7.3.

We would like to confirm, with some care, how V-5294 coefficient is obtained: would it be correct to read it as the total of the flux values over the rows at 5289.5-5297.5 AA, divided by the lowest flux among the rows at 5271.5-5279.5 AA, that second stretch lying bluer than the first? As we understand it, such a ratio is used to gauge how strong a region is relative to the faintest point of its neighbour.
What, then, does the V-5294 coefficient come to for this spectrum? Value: 9.0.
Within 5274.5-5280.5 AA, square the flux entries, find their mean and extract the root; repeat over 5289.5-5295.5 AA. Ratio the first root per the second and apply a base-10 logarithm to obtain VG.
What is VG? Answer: -0.013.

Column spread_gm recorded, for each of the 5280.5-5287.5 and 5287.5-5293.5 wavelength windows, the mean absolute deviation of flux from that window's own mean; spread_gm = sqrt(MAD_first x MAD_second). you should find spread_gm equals 0.8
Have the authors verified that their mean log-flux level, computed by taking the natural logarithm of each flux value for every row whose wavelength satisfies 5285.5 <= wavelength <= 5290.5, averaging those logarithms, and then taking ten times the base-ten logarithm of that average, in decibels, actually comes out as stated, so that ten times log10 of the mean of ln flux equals 5.05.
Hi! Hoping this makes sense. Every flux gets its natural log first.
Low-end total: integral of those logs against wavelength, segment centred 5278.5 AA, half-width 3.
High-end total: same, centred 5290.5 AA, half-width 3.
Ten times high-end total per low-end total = 10.1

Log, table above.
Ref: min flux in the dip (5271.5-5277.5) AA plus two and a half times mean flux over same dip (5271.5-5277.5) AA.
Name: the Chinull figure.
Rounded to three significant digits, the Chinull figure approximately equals 78.1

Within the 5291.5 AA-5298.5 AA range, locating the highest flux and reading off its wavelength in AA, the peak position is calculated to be 5293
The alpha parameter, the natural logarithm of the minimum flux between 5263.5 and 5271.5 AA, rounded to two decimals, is 2.74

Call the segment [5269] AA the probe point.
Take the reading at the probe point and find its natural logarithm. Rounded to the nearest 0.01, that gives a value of 2.91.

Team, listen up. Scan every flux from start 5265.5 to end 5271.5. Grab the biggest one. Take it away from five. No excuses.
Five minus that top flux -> -17.8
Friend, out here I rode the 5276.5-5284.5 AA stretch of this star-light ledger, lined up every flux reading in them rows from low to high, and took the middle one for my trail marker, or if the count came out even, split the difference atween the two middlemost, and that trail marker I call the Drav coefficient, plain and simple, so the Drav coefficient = 22.4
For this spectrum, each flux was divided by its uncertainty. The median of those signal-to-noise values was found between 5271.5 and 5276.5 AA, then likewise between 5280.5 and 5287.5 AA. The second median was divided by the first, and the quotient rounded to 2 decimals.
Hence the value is 1.00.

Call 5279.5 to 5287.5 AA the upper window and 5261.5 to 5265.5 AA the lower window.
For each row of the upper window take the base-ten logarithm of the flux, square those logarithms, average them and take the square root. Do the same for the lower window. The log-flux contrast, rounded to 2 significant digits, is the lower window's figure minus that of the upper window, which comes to -0.052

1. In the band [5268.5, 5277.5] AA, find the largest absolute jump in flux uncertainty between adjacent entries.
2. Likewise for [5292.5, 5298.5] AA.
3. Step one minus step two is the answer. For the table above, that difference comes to 0.010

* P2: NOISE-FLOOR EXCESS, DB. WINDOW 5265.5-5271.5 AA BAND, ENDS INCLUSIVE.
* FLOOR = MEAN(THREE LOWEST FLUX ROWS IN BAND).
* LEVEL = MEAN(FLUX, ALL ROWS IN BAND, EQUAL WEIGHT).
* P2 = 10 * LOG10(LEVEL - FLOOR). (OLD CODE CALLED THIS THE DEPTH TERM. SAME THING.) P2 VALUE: 2.1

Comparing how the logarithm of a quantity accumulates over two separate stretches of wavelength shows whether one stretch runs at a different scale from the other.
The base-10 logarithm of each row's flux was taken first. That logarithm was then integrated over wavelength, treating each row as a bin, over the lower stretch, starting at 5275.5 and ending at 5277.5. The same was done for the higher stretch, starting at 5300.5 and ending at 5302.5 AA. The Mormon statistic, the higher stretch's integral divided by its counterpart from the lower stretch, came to 1.00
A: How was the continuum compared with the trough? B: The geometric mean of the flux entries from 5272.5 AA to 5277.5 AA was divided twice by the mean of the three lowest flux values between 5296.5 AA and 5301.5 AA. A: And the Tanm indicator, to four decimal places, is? 0.0470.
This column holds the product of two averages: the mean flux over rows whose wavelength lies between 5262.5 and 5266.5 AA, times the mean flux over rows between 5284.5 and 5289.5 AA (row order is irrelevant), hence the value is 482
